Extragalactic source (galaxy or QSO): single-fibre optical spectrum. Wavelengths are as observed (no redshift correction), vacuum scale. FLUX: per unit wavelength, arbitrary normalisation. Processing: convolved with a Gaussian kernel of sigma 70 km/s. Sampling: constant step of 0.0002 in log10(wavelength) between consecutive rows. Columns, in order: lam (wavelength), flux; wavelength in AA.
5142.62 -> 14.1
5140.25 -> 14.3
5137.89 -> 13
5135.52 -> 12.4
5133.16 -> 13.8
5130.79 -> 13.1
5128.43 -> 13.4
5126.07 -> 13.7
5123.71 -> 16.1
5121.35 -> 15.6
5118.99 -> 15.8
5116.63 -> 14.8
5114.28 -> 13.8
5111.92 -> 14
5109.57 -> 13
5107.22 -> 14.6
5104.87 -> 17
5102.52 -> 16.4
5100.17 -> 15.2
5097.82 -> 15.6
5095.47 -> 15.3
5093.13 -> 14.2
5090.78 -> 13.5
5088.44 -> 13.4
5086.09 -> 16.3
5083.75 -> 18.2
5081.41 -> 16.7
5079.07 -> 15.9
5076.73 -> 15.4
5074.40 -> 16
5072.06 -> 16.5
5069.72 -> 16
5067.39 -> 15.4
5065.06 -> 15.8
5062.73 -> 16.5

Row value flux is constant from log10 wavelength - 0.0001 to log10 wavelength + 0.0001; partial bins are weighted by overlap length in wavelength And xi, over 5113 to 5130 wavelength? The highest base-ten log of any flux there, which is 1.21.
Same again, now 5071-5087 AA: 1.26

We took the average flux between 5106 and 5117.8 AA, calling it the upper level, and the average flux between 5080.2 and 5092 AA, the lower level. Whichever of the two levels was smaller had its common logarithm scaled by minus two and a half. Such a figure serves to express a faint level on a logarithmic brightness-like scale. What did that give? -2.87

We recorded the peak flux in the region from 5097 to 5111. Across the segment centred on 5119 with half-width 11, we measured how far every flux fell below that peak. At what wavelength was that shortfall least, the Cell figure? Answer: 5123.71 AA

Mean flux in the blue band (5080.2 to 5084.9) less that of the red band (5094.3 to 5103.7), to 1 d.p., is 1.8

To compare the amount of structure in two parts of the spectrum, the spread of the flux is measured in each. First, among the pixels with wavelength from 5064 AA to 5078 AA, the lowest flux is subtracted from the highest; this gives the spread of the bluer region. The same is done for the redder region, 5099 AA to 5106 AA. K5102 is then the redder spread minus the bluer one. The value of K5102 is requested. 1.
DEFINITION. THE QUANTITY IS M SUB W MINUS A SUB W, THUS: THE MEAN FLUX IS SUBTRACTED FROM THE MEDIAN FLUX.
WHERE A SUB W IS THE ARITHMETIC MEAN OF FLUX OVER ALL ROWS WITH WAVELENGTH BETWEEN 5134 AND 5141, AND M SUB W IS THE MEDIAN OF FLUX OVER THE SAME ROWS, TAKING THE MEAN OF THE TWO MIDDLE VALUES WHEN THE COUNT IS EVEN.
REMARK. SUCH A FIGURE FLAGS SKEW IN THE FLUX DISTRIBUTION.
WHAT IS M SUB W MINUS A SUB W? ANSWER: -0.2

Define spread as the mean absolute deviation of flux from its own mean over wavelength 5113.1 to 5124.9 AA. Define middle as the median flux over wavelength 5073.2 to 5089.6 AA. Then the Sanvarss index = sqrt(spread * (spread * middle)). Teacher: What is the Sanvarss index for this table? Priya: 2.9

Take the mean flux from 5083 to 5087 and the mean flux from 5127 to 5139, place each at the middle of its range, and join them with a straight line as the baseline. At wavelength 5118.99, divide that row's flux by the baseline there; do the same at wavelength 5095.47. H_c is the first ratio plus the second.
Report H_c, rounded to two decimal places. 2.04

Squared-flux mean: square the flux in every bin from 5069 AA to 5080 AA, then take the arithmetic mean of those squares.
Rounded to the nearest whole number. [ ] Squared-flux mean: 255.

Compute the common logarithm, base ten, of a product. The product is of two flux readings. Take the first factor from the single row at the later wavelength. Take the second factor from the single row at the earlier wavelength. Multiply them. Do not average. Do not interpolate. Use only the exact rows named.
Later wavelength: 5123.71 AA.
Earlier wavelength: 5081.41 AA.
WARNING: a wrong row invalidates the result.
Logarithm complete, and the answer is 2.43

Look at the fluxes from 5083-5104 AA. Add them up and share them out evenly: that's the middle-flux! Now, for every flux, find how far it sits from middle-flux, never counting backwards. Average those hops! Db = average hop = 1.14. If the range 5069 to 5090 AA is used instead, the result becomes 0.78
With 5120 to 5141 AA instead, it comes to 0.93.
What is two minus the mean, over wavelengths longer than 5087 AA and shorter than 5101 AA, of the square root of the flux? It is -1.81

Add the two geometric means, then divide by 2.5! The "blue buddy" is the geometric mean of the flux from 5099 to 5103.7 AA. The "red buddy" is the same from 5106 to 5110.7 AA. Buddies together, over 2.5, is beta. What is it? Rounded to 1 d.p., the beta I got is 11.8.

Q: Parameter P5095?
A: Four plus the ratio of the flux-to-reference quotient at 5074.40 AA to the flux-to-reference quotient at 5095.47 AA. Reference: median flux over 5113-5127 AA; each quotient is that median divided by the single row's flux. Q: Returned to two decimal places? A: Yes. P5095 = 4.96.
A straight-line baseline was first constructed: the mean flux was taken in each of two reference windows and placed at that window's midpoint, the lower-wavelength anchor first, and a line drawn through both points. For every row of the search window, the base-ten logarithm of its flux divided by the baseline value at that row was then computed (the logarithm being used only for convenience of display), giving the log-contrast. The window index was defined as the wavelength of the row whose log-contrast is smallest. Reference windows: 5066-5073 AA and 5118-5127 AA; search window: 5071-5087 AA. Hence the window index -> 5076.73 AA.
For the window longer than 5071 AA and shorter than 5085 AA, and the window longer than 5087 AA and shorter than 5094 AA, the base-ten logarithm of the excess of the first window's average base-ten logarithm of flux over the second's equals -1.10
